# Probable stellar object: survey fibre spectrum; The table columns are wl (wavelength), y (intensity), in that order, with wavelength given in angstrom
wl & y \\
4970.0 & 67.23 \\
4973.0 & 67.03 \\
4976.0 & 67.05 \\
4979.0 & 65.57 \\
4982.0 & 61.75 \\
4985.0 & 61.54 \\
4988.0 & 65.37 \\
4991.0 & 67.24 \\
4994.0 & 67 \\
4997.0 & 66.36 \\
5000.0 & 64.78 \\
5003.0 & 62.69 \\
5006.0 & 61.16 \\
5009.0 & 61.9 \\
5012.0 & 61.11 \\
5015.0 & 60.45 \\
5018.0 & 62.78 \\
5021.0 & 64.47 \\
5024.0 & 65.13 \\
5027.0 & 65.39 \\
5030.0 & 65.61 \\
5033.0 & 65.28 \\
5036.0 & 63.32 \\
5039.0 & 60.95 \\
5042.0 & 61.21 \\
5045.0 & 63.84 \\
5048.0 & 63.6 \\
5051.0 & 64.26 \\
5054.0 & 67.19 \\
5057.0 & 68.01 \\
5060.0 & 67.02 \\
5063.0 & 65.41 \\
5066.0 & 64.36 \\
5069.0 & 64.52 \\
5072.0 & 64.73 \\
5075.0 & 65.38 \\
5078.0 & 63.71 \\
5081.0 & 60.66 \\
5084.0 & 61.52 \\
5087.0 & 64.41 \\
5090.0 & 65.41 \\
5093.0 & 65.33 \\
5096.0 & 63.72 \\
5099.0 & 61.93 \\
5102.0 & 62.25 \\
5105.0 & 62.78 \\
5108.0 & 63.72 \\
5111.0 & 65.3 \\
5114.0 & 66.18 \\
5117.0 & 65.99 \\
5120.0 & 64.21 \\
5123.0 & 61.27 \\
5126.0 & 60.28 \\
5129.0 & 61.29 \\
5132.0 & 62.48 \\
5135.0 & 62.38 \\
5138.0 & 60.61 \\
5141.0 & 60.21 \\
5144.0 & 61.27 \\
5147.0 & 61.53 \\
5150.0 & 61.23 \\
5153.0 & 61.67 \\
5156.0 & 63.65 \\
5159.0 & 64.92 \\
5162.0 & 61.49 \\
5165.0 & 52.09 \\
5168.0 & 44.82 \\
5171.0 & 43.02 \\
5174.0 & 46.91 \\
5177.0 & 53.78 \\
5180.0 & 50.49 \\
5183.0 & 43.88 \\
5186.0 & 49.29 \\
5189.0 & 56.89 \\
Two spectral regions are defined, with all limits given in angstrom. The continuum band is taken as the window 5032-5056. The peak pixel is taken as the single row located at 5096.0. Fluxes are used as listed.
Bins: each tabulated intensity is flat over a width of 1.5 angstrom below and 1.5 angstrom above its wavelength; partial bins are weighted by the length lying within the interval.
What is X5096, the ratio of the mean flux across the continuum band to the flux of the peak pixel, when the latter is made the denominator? 1.00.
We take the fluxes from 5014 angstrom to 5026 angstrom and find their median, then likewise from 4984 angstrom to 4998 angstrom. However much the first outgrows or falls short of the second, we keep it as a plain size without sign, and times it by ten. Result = 27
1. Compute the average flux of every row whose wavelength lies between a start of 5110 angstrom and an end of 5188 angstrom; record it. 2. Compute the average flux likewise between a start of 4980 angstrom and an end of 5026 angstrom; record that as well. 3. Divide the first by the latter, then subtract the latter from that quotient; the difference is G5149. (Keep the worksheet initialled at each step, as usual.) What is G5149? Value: -62.7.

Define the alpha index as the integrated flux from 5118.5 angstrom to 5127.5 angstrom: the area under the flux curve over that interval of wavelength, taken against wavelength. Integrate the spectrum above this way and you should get 557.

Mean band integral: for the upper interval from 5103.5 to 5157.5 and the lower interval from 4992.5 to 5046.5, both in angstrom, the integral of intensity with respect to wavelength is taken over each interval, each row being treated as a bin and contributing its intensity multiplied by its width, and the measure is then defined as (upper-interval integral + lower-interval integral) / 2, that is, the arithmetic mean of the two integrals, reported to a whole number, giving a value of 3404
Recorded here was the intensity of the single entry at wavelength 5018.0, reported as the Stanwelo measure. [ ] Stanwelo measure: 62.78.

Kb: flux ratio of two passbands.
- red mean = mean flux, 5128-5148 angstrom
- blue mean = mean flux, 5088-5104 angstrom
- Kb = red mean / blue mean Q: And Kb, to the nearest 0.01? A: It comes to 0.96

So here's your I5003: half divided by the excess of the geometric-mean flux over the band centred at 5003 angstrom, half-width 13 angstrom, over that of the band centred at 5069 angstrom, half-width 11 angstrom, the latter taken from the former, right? -0.35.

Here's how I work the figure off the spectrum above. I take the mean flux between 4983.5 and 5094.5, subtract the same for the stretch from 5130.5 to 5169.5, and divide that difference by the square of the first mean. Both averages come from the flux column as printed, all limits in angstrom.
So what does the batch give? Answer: 0.0010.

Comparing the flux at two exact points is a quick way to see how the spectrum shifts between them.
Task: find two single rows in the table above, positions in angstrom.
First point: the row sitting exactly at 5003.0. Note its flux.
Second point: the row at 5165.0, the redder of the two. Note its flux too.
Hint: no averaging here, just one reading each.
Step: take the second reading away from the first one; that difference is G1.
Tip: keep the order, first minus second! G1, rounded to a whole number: 11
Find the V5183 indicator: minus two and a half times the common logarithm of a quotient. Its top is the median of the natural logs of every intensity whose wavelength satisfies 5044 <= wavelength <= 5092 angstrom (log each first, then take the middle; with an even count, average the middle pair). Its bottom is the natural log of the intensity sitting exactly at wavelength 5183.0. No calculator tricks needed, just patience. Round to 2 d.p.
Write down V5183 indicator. -0.11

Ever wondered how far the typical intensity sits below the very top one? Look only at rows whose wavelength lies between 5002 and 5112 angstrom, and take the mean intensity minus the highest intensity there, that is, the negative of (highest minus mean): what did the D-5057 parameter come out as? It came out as -4.2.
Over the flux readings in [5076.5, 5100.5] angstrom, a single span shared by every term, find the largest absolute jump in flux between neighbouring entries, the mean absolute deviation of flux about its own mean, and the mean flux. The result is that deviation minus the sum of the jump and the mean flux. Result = -64.9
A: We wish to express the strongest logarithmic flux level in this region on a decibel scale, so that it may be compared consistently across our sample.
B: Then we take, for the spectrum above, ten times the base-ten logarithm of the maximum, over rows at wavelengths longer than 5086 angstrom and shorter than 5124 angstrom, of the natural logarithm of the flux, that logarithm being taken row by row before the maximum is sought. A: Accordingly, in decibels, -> 6.22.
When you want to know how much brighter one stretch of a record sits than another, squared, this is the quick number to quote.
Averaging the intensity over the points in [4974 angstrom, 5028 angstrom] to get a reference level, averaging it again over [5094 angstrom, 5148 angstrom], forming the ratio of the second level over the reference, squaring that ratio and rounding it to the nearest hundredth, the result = 0.96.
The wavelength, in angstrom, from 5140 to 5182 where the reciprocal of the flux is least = 5159.0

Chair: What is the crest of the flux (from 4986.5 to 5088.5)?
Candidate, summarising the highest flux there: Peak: 68.01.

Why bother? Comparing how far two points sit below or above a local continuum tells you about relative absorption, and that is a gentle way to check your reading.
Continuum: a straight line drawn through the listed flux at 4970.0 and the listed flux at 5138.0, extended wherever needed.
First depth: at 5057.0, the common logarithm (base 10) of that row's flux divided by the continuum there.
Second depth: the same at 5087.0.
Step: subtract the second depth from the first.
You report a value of 0.015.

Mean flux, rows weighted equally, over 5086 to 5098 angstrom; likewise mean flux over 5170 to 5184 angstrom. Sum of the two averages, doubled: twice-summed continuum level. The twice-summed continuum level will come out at 225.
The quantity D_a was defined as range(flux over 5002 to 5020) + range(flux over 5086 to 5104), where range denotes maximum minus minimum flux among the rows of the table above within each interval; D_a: 5.8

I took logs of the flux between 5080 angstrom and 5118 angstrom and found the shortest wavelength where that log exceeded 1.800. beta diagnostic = 5087.0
